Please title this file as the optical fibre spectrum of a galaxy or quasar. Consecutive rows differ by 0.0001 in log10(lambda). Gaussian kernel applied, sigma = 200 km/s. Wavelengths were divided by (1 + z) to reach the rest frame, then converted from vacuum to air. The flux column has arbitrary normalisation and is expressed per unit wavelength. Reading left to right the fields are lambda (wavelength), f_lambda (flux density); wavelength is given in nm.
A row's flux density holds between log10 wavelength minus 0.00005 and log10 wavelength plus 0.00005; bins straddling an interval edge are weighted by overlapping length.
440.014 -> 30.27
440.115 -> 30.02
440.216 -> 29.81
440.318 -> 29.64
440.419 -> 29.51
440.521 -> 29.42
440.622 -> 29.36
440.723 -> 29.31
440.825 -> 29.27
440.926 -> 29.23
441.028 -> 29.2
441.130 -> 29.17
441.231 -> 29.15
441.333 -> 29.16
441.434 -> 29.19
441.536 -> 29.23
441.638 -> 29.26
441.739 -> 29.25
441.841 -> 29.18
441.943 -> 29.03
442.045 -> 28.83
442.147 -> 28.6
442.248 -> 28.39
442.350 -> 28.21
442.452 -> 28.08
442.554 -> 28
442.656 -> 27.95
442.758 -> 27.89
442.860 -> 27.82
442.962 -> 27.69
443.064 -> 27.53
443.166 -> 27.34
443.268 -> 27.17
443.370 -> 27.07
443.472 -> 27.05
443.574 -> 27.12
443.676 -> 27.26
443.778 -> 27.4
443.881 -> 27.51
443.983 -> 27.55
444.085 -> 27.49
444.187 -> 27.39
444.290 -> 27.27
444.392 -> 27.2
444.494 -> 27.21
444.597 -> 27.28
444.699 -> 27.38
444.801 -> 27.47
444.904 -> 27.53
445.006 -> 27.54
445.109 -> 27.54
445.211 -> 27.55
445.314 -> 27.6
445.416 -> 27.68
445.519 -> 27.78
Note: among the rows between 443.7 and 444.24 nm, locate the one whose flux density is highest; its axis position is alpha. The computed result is 443.983 nm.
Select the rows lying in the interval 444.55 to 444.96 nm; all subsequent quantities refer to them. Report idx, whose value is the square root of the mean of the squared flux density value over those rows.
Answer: 27.4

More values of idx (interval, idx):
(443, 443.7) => 27.2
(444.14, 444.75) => 27.3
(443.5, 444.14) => 27.4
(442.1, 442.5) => 28.3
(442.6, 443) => 27.8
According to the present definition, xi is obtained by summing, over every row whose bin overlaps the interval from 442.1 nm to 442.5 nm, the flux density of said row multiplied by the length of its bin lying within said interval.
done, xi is 11.3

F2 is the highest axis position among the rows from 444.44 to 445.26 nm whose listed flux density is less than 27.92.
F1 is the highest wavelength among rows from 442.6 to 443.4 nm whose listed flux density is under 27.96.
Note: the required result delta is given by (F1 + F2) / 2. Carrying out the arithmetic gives 444.29 nm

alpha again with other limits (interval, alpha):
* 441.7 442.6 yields 441.739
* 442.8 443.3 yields 442.860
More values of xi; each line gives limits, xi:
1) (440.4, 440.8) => 11.7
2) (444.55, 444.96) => 11.3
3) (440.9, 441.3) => 11.7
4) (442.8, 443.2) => 11.0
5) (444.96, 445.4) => 12.1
